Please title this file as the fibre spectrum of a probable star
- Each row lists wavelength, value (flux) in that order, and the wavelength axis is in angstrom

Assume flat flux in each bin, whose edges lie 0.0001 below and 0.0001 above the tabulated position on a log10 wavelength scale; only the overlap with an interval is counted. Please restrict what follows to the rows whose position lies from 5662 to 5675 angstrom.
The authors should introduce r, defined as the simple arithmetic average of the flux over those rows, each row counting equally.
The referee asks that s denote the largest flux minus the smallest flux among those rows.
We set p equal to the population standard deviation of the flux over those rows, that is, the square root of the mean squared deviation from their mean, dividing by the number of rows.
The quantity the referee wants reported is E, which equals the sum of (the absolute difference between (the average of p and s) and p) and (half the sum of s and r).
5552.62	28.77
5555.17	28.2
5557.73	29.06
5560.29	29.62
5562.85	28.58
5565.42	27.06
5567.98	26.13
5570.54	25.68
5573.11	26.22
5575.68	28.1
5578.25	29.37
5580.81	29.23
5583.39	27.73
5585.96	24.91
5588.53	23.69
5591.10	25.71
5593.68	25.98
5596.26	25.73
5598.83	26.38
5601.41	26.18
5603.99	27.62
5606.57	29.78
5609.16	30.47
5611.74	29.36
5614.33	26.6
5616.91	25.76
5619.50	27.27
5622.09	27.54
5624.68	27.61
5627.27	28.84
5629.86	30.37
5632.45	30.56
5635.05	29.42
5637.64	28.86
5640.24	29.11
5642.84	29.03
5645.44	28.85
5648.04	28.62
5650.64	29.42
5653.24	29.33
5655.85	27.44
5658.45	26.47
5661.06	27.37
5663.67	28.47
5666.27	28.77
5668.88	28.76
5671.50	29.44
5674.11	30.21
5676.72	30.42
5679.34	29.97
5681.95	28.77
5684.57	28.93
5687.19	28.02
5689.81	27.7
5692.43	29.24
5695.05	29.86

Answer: 16.0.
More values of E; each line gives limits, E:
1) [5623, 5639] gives 17.1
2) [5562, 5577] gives 15.8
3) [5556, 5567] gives 16.4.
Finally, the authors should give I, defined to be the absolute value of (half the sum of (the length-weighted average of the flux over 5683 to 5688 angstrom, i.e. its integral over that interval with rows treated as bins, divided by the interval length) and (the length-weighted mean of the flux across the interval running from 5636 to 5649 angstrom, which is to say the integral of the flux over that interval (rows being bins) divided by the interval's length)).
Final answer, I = 28.7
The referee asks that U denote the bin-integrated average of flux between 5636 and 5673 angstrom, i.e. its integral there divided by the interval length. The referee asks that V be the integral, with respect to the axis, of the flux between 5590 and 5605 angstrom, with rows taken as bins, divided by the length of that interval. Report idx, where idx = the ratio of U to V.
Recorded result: 1.09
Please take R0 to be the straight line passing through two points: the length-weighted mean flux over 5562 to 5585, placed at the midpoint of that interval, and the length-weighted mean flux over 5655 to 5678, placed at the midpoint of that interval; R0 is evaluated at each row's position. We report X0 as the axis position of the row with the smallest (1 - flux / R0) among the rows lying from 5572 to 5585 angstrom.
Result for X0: 5578.25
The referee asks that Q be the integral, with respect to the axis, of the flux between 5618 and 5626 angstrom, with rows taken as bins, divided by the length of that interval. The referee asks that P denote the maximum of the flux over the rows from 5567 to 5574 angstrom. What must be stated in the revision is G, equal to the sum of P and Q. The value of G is 53.6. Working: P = 26.22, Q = 27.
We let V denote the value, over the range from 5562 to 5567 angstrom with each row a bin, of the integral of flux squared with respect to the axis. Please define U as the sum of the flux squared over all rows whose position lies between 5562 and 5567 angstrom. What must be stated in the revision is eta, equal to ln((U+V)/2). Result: 7.9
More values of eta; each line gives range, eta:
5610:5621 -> 8.6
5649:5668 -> 9.2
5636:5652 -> 9.1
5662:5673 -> 8.7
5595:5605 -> 8.5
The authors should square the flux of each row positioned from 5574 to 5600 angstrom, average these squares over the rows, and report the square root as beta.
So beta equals 26.7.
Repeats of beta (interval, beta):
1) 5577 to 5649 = 27.9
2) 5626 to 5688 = 29.0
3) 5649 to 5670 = 28.3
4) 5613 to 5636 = 28.3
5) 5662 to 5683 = 29.4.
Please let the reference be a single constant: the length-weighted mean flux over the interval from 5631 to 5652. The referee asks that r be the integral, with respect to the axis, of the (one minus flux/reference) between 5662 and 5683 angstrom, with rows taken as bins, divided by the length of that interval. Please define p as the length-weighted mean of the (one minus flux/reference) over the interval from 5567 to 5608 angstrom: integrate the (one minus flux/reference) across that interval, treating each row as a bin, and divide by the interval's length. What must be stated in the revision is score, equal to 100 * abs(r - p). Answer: 8.7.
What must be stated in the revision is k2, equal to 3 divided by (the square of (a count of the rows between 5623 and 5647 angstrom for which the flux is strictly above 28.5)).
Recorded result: 0.05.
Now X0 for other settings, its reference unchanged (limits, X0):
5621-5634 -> 5632.45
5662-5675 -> 5674.11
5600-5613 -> 5609.16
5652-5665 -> 5653.24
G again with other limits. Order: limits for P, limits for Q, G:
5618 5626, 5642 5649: 56.4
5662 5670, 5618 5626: 56.2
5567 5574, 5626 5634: 56.1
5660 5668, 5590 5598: 54.6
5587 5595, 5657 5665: 53.5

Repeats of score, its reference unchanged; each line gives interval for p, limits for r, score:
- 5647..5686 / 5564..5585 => 4.8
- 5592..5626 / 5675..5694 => 5.7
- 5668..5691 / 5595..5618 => 5.4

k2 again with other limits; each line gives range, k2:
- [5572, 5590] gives 0.75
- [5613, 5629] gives 3.00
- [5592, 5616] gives 0.33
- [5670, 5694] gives 0.06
